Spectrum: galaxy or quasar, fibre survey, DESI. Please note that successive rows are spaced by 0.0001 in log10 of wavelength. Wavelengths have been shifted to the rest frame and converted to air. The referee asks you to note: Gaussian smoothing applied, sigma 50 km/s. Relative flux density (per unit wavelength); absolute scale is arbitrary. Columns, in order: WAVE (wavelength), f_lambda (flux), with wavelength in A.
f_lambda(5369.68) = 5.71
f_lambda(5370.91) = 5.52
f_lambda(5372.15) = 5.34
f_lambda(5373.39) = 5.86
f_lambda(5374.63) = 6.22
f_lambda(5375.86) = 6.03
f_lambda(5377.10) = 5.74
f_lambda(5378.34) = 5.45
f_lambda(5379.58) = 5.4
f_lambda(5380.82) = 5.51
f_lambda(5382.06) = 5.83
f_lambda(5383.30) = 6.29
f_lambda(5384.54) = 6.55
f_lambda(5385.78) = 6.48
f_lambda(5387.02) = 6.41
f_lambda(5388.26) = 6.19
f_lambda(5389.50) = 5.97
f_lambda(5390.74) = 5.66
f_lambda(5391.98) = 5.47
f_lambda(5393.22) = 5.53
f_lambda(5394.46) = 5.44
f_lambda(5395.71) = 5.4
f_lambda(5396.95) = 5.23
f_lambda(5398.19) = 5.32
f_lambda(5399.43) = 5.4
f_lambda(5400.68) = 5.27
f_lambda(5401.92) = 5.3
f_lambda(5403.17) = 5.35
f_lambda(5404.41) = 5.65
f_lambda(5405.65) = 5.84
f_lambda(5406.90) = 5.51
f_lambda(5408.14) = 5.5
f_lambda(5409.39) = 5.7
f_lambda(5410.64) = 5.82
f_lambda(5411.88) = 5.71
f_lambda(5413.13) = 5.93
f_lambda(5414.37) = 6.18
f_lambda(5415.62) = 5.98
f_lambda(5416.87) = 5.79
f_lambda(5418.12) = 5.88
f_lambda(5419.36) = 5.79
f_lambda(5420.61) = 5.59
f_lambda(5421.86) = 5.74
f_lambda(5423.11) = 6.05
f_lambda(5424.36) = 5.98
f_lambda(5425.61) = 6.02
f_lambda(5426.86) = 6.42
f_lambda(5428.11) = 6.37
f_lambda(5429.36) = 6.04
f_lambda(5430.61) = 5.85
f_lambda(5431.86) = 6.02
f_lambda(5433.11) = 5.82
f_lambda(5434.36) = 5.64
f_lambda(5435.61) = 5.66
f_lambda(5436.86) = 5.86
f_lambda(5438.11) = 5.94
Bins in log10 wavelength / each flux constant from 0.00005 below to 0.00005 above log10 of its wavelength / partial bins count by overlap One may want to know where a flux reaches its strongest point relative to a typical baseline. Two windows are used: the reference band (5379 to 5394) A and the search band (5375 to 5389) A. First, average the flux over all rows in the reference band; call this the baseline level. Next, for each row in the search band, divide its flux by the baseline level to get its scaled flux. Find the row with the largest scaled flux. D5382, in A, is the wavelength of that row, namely 5384.54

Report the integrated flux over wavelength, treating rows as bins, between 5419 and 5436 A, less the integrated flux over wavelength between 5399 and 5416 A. 5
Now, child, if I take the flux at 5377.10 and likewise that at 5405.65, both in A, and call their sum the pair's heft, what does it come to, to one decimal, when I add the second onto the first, 11.6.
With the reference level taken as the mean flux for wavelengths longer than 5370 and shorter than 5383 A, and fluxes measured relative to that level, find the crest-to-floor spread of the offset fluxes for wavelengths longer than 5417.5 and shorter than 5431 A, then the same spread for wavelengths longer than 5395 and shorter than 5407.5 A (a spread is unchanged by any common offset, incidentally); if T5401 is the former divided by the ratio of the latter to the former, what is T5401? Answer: 1.13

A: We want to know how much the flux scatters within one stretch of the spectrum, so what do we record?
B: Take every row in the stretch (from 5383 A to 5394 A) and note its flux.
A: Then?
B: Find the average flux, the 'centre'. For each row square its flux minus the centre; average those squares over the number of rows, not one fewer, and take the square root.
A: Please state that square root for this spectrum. 0.395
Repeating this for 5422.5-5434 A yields 0.194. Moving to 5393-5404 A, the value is 0.087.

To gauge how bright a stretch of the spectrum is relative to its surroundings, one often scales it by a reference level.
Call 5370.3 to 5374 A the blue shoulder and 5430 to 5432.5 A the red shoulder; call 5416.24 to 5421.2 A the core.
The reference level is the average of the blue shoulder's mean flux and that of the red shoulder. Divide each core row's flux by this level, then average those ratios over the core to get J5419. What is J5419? 1.00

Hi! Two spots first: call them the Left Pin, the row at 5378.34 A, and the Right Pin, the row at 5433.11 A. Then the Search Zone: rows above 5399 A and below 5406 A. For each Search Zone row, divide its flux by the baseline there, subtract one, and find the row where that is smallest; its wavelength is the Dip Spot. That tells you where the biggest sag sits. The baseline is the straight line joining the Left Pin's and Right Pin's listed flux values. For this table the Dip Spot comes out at 5400.68 A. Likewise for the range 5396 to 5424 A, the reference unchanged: 5396.95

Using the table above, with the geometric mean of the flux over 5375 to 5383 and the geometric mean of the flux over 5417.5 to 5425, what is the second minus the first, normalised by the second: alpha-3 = 0.031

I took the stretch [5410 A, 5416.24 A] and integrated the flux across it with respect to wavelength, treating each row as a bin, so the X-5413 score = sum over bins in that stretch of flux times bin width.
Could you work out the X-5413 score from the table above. 37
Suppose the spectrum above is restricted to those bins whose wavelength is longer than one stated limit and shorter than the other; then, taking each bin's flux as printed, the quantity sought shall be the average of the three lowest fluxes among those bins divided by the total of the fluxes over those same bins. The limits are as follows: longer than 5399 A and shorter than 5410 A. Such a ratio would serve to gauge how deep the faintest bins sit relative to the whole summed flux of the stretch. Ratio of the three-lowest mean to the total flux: 0.107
